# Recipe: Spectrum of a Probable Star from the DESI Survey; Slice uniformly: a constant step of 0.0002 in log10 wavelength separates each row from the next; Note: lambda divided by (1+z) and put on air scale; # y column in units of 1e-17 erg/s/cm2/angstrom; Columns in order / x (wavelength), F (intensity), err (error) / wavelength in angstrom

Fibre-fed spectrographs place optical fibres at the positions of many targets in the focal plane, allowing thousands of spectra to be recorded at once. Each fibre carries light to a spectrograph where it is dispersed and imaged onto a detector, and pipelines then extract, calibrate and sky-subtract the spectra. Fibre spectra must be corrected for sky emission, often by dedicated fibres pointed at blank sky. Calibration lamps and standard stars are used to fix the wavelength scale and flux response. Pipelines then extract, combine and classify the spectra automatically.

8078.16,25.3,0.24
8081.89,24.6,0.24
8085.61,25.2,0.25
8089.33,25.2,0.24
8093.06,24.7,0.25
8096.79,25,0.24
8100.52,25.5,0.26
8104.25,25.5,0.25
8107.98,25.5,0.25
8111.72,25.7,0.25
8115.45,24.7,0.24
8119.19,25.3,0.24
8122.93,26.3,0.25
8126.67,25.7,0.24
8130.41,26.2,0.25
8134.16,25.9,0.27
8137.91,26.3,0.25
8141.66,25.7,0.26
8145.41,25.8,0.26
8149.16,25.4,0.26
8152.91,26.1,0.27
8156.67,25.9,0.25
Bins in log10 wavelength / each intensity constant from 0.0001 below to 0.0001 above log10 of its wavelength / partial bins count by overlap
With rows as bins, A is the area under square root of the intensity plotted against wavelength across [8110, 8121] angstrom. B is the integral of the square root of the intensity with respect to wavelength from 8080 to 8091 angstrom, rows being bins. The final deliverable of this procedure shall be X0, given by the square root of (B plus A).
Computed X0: 10.5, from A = 55.3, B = 55.0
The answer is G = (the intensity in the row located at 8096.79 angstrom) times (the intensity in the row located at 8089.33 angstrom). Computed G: 630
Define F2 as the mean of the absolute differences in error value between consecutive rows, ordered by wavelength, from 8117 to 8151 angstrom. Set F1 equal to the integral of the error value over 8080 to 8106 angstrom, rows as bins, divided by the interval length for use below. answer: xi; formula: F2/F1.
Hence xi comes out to 0.040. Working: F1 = 0.247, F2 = 0.0100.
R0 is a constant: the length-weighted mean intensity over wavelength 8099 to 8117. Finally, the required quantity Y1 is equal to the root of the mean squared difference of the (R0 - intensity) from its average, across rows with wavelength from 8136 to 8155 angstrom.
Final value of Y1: 0.314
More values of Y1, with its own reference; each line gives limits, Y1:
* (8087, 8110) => 0.304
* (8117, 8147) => 0.328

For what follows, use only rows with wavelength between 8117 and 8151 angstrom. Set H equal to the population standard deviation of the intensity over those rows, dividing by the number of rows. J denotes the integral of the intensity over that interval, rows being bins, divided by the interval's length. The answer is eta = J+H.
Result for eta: 26.2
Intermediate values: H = 0.35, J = 25.8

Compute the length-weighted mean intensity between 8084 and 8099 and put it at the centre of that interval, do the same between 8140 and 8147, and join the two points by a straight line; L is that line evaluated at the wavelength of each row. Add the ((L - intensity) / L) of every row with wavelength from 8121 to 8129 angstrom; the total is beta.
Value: -0.040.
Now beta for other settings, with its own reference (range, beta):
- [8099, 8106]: -0.025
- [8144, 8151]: 0.016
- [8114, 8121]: 0.031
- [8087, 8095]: 0.006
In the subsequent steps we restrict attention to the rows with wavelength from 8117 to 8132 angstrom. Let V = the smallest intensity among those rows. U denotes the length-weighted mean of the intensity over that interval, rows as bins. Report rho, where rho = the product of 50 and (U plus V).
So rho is 2557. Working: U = 25.8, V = 25.3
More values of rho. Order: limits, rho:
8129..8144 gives 2585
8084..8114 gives 2499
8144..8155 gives 2559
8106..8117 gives 2501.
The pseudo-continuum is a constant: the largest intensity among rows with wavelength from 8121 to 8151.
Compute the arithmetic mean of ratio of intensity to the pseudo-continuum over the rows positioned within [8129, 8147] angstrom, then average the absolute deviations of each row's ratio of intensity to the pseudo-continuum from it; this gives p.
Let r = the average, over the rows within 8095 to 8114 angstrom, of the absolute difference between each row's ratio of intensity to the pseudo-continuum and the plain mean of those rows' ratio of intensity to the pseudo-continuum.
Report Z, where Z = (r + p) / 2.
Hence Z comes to 0.0075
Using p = 0.0082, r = 0.0067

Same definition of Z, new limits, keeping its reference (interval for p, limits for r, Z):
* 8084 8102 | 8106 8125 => 0.0117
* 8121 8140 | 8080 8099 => 0.0087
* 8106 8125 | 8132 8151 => 0.0119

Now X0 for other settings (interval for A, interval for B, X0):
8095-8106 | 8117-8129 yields 10.8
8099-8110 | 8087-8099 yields 10.7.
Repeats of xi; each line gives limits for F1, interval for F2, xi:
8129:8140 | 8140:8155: 0.013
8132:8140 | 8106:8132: 0.026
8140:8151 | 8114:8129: 0.026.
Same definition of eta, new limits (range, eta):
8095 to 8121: 25.6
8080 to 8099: 25.2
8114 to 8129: 26.1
